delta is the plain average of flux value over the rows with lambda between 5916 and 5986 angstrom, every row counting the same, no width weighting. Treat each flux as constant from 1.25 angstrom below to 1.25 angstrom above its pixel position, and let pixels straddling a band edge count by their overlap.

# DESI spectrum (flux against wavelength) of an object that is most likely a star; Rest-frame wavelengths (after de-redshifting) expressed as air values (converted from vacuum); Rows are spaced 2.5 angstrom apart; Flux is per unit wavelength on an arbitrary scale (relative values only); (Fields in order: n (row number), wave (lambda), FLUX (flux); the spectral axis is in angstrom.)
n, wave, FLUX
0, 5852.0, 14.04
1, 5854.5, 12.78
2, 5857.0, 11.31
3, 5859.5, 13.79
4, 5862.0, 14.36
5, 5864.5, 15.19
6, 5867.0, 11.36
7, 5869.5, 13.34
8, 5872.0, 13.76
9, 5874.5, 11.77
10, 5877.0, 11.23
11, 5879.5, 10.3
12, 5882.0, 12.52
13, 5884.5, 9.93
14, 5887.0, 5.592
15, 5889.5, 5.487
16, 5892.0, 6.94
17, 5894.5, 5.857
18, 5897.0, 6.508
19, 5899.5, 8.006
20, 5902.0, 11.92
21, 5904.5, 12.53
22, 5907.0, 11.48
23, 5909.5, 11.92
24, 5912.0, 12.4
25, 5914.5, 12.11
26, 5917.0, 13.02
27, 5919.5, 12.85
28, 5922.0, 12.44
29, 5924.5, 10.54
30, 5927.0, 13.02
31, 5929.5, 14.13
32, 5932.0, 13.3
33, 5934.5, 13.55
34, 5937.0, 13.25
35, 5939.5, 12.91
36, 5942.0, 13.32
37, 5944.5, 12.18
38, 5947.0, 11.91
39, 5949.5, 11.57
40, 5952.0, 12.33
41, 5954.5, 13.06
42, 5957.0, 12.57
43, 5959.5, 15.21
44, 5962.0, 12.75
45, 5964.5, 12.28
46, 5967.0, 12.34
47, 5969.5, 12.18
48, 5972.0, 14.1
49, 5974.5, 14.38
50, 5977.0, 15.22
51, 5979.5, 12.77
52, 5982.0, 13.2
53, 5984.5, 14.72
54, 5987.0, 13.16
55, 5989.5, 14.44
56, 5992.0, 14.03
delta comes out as 13.0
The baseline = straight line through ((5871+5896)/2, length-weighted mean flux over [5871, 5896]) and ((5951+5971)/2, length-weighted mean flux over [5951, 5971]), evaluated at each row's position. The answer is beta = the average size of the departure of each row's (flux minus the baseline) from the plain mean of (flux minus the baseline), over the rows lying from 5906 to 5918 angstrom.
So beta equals 0.3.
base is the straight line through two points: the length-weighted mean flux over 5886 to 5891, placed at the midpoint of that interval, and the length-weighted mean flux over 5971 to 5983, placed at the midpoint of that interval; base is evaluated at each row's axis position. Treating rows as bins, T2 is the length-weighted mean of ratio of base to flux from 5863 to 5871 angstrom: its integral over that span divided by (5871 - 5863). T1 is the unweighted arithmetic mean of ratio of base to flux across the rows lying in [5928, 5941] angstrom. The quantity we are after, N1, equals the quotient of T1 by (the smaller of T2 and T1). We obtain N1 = 2.72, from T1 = 0.74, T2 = 0.3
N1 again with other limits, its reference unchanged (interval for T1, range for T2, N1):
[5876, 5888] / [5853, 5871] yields 2.33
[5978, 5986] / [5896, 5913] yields 1.54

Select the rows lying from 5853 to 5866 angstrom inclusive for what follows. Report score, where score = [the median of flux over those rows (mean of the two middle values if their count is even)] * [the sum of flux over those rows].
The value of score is 930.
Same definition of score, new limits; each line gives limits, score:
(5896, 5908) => 579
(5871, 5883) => 701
